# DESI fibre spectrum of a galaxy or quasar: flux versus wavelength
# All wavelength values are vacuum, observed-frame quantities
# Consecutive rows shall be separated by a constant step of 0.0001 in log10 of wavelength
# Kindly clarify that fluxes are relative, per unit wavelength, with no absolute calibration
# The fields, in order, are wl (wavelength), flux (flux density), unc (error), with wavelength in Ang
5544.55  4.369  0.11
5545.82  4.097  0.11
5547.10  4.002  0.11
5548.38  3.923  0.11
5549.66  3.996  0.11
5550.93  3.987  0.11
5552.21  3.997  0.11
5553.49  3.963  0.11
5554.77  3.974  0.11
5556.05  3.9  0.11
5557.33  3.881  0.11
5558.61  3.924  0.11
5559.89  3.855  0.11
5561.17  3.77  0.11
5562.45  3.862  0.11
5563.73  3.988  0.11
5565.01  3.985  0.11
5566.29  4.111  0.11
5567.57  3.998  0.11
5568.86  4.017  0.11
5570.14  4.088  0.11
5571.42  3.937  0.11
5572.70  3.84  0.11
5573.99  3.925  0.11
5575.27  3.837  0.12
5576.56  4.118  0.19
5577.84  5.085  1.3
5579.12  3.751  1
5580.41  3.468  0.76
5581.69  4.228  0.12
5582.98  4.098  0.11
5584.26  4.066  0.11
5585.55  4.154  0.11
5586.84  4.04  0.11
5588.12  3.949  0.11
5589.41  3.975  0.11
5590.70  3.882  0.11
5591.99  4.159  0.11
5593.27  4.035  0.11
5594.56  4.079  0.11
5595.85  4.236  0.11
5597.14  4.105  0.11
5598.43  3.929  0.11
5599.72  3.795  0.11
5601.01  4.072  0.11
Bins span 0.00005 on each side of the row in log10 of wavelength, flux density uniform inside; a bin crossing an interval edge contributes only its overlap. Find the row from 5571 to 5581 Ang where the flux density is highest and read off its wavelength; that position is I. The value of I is 5577.84 Ang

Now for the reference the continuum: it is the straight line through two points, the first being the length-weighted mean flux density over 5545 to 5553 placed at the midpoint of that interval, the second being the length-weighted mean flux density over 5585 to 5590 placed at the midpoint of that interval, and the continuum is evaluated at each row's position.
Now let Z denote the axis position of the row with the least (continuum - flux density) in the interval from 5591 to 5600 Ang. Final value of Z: 5595.85 Ang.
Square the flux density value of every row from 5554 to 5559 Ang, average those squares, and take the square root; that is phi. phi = 3.92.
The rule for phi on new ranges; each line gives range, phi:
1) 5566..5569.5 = 4.04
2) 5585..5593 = 4.03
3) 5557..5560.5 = 3.89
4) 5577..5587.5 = 4.13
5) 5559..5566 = 3.89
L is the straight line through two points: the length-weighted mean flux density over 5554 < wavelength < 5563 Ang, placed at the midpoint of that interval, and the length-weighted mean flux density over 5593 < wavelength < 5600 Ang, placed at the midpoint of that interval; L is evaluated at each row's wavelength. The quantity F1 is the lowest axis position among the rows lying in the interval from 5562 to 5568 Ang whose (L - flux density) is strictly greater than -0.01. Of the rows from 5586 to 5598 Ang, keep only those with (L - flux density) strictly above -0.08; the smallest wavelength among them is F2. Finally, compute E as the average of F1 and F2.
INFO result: 5574.6 Ang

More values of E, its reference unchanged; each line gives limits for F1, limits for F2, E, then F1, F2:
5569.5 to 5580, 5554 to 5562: 5563.7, 5571.42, 5556.05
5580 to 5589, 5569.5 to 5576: 5575.9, 5580.41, 5571.42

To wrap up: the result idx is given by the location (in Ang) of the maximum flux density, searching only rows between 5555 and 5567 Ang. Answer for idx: 5566.29 Ang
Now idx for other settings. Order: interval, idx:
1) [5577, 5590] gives 5577.84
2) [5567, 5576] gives 5570.14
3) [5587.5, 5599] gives 5595.85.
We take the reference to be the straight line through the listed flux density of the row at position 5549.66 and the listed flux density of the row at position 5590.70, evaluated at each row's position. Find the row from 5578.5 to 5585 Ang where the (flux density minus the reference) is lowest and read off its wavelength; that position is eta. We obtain 5580.41 Ang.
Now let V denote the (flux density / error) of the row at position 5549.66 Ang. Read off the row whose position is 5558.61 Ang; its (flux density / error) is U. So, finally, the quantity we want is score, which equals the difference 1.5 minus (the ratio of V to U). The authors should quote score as 0.48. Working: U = 35.7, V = 36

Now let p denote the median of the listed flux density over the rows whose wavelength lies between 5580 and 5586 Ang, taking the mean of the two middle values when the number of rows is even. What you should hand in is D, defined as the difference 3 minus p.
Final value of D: -1.10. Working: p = 4.10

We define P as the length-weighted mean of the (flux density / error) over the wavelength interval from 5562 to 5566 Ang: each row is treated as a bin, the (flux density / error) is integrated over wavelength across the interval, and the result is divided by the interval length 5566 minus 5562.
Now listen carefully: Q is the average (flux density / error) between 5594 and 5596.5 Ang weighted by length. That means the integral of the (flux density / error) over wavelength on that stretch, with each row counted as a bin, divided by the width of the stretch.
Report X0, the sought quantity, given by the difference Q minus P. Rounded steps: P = 36.07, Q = 37.8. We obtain 2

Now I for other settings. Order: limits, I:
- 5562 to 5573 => 5566.29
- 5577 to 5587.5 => 5577.84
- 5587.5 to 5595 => 5591.99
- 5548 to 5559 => 5552.21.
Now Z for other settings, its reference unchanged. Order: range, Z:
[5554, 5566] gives 5563.73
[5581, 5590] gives 5581.69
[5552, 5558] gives 5552.21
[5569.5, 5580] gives 5577.84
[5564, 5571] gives 5566.29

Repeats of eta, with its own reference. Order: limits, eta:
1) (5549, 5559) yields 5557.33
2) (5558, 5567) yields 5561.17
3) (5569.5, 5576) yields 5572.70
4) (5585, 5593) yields 5590.70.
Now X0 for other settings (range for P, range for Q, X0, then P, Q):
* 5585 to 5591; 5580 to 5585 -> -7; 36.38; 29.8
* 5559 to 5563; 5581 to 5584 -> 1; 34.87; 35.9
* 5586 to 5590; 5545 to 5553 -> 0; 36.33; 36.5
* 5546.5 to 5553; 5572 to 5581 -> -17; 36.19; 19.7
